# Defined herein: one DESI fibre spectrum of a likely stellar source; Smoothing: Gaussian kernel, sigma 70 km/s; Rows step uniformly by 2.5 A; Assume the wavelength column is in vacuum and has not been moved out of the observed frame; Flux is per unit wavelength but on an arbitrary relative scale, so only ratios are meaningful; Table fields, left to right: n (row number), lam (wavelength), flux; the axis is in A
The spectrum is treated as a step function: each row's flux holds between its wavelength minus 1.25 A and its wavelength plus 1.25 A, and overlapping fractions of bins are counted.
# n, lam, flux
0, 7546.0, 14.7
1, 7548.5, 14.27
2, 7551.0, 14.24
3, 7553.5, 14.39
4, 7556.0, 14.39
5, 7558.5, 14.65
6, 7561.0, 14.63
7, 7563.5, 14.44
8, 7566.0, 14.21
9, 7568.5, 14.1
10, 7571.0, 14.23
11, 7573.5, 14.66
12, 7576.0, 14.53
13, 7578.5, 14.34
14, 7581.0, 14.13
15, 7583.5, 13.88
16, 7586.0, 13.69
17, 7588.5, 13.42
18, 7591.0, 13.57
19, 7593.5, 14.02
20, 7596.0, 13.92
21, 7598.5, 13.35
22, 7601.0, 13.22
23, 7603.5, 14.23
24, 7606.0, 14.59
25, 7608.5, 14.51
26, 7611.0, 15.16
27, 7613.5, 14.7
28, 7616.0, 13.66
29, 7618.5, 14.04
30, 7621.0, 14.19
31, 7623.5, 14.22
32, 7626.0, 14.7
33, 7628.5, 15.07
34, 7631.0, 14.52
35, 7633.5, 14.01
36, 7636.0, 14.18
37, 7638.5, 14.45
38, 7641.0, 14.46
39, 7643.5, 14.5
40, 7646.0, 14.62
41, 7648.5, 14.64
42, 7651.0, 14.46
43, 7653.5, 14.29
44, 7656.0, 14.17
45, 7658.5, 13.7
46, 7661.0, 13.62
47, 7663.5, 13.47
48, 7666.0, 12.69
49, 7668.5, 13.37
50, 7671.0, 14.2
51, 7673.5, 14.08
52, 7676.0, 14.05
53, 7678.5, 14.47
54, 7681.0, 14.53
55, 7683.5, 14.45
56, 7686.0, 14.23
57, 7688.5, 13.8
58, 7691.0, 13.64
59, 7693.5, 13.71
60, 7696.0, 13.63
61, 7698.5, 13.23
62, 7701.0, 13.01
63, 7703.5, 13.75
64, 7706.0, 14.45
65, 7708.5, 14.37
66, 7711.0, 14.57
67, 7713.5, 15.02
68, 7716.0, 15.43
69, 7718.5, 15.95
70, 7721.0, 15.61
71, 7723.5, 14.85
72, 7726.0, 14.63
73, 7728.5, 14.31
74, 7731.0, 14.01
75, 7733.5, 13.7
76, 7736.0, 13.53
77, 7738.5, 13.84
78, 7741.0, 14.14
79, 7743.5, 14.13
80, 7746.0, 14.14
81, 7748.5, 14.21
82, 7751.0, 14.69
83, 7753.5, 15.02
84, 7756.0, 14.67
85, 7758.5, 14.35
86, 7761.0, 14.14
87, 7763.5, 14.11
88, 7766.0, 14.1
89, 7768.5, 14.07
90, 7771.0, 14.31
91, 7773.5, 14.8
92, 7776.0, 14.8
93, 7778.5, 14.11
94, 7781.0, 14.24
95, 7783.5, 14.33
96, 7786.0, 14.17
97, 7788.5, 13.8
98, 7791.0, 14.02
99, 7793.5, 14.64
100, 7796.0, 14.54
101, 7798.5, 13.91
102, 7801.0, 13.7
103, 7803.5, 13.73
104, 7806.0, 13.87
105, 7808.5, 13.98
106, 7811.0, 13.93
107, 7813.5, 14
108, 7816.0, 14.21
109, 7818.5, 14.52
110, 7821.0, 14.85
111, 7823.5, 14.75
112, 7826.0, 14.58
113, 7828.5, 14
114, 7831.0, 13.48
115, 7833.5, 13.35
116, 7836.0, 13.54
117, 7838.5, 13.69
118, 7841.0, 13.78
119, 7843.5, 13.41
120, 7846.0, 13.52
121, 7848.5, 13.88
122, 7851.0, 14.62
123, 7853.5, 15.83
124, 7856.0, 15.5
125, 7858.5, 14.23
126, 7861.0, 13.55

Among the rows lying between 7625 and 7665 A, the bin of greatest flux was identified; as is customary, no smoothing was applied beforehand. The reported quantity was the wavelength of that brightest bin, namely 7628.5 A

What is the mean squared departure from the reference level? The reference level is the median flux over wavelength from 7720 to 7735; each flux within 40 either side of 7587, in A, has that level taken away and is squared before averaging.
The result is 0.263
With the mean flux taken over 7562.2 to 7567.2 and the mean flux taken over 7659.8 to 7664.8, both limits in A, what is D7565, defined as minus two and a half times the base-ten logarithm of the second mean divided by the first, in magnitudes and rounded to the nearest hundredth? 0.06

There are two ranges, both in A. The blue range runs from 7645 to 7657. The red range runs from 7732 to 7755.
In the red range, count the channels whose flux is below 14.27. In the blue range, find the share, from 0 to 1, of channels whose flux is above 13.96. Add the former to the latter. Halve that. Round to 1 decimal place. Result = 4.0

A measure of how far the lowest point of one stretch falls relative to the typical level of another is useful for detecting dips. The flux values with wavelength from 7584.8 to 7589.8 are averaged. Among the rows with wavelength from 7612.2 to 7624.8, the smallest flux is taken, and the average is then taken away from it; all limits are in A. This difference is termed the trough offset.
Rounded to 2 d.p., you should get 0.11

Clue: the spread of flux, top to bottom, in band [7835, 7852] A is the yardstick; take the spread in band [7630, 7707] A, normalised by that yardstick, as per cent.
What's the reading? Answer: 161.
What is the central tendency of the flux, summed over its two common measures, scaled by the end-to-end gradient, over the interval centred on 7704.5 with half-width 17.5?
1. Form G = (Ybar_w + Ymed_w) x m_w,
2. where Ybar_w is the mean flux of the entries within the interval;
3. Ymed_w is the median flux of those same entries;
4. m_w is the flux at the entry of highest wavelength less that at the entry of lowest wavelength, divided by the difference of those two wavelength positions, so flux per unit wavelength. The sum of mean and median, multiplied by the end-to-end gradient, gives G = 1.6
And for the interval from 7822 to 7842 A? -1.5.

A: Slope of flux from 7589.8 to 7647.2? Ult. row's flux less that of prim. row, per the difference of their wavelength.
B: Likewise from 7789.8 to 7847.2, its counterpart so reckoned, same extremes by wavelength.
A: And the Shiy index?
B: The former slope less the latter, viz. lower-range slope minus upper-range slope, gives 0.028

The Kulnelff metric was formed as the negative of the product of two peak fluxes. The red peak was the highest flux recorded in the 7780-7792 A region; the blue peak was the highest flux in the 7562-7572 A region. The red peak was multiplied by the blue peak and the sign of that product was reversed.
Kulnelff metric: -207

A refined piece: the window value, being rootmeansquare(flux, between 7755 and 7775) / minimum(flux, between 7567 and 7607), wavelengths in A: 1.08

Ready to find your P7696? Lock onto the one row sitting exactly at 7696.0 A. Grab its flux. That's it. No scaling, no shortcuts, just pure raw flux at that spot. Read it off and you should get 13.63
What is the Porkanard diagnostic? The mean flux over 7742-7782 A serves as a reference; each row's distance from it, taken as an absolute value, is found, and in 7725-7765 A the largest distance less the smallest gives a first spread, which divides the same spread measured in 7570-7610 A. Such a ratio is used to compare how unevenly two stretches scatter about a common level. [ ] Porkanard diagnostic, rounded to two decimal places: 1.37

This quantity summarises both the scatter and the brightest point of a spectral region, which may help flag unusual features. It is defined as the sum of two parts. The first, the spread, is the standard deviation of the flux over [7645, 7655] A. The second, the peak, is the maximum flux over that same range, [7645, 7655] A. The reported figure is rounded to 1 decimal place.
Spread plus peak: 14.8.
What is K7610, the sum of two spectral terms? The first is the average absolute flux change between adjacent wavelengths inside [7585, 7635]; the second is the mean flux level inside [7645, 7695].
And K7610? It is 14.4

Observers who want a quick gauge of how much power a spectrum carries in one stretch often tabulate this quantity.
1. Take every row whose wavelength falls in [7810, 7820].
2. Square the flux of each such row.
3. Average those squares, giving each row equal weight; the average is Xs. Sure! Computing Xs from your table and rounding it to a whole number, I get 201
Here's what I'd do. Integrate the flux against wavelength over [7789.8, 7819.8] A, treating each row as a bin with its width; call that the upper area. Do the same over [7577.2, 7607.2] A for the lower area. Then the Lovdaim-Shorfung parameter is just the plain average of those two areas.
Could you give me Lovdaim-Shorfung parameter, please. 419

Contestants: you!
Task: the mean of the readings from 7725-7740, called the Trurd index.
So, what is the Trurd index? 14.0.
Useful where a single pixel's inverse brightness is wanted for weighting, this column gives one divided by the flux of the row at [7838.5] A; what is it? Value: 0.073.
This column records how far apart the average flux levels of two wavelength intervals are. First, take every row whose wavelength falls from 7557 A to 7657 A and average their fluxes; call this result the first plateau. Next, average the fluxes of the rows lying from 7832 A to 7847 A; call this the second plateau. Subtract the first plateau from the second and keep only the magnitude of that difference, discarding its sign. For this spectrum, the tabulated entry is 0.71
